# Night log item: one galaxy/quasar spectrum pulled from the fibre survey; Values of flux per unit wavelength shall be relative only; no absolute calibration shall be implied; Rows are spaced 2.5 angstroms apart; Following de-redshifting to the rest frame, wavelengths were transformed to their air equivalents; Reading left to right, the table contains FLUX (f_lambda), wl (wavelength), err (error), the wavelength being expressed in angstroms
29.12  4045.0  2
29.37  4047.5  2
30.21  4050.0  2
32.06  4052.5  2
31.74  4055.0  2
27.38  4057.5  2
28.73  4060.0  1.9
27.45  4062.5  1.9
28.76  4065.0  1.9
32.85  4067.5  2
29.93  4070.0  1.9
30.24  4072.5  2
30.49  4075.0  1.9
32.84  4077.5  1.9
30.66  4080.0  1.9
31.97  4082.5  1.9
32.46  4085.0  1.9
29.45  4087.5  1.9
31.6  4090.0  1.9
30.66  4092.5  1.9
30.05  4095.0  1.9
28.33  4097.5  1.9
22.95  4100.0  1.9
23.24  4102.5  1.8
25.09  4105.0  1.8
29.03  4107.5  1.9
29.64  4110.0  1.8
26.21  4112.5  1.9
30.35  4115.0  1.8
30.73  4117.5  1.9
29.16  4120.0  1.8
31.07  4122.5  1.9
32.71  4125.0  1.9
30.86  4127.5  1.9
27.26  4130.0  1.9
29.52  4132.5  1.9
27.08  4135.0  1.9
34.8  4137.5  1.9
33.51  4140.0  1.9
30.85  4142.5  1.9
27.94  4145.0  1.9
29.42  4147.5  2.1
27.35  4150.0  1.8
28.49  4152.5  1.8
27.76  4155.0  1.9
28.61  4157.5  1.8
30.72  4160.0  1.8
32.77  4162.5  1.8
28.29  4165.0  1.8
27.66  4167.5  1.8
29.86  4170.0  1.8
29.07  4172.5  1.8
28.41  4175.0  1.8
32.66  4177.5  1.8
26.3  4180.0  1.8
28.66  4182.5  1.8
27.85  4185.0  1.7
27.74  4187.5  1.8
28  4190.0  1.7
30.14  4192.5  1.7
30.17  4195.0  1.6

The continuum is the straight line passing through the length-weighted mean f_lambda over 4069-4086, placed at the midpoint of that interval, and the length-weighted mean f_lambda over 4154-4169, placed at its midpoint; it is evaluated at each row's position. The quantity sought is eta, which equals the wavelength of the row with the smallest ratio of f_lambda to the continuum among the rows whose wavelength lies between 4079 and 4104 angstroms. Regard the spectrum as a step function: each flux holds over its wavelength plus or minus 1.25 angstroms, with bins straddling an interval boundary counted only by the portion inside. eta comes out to 4100.0 angstroms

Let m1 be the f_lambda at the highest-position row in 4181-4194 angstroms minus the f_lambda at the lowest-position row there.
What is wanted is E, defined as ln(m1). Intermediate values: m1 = 1.48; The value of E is 0.39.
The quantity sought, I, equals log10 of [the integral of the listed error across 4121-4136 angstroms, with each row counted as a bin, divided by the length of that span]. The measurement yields 0.278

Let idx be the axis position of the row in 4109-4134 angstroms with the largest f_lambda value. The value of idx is 4125.0 angstroms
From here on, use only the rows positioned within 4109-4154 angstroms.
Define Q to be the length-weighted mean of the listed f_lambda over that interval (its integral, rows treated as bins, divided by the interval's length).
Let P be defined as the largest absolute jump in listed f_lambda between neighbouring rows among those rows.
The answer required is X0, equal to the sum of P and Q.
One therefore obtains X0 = 37.5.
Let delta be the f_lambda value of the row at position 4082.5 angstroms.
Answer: 31.97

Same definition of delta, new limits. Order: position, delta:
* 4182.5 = 28.66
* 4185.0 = 27.85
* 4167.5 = 27.66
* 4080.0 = 30.66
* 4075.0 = 30.49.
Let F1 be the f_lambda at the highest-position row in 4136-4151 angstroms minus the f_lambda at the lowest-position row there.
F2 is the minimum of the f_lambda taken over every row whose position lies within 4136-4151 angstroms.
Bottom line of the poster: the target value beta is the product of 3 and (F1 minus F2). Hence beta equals -104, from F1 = -7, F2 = 27.35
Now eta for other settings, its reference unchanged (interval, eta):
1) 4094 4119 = 4100.0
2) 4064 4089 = 4065.0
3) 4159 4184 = 4180.0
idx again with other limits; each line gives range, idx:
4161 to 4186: 4162.5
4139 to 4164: 4140.0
